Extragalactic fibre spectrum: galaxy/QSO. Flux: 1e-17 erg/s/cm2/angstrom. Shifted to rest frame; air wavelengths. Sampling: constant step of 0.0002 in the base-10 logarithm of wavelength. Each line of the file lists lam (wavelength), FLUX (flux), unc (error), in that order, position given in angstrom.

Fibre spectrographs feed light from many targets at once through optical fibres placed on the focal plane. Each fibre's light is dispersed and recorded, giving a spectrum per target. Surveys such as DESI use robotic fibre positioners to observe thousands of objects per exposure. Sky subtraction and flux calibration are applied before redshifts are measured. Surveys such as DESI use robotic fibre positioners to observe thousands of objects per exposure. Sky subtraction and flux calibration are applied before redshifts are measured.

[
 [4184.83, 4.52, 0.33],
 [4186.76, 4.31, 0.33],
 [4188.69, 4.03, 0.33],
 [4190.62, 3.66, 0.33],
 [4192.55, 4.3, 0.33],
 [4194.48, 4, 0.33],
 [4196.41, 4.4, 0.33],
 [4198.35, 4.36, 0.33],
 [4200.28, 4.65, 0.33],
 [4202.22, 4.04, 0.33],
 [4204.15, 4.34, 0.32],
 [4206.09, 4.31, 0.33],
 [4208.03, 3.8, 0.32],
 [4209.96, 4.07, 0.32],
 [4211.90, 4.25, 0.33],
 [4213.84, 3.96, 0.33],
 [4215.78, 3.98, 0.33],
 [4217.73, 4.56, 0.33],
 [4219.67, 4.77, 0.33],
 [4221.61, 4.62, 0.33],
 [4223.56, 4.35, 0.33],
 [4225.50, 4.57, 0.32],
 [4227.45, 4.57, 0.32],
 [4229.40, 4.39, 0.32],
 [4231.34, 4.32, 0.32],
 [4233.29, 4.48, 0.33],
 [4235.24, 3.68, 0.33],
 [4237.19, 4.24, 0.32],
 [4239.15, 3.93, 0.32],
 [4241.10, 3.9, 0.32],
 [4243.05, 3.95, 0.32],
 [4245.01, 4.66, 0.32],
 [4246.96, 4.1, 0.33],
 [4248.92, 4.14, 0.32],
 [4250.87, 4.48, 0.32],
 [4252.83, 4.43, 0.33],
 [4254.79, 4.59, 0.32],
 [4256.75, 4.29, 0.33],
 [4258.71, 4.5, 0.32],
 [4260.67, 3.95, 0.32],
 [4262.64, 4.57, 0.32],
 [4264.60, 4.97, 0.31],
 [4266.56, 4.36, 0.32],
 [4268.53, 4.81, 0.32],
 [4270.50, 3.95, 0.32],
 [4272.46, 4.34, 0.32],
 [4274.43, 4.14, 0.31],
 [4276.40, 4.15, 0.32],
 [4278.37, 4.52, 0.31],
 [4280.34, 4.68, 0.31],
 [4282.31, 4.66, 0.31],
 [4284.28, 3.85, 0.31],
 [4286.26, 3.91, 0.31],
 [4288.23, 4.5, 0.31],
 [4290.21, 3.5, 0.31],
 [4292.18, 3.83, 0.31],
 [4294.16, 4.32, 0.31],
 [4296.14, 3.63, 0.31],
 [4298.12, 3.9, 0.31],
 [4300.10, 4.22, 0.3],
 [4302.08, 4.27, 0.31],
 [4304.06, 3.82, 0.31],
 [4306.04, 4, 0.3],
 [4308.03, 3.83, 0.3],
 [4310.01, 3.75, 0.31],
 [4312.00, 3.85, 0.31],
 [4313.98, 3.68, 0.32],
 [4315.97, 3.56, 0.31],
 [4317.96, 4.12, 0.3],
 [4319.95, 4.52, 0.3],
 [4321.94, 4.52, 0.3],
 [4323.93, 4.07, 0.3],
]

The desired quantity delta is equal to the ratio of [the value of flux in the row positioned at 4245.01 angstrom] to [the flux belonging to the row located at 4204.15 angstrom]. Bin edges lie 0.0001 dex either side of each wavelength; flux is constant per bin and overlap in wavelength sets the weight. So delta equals 1.07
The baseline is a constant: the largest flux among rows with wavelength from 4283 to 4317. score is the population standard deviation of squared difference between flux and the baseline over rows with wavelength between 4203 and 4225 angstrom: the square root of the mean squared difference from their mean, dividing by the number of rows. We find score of 0.15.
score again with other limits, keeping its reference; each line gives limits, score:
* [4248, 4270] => 0.10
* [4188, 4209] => 0.22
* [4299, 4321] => 0.27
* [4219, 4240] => 0.20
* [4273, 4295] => 0.29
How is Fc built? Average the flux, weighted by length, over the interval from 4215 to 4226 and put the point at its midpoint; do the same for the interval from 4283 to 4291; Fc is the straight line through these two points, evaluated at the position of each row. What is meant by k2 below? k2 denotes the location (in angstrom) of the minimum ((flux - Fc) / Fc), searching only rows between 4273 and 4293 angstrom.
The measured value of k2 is 4290.21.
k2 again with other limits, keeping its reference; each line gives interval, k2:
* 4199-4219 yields 4208.03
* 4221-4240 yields 4235.24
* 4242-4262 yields 4243.05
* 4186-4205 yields 4190.62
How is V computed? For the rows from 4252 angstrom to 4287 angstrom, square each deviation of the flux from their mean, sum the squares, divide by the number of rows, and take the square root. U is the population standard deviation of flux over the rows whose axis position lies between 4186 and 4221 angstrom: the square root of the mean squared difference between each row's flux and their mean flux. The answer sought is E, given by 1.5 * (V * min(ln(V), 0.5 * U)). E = -0.546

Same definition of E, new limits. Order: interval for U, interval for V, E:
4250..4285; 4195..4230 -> -0.528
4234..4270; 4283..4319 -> -0.528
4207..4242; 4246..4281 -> -0.533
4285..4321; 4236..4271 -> -0.546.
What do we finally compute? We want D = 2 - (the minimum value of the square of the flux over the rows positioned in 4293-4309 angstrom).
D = -11.2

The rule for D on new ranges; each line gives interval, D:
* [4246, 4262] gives -13.6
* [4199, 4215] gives -12.4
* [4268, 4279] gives -13.6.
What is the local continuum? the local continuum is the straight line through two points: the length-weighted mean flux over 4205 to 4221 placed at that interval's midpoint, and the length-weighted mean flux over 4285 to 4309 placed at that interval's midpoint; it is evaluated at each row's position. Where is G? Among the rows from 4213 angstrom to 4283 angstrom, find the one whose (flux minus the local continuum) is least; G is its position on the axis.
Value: 4235.24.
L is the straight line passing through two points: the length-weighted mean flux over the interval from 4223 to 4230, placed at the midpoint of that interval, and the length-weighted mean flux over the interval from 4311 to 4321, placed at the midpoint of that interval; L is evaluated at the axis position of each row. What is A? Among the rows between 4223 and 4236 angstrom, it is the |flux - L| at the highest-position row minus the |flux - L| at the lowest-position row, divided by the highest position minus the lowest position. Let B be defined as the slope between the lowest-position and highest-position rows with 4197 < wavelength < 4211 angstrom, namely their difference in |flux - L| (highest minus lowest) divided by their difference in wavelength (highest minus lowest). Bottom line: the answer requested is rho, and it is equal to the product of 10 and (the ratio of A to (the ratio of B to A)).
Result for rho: 1.4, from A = 0.051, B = 0.02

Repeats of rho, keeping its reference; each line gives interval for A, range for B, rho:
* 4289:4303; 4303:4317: 0.6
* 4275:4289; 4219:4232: -0.9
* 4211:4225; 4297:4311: 0.3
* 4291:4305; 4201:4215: 0.3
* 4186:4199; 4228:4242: 0.0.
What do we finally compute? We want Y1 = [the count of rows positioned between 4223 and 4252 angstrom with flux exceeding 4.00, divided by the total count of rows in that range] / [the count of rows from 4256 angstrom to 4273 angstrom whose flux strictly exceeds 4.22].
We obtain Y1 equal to 0.105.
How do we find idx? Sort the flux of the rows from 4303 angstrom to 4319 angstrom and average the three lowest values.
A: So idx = 3.7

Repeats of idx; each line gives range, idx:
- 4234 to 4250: 3.8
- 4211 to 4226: 4.1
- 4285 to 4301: 3.7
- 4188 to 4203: 3.9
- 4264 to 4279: 4.1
